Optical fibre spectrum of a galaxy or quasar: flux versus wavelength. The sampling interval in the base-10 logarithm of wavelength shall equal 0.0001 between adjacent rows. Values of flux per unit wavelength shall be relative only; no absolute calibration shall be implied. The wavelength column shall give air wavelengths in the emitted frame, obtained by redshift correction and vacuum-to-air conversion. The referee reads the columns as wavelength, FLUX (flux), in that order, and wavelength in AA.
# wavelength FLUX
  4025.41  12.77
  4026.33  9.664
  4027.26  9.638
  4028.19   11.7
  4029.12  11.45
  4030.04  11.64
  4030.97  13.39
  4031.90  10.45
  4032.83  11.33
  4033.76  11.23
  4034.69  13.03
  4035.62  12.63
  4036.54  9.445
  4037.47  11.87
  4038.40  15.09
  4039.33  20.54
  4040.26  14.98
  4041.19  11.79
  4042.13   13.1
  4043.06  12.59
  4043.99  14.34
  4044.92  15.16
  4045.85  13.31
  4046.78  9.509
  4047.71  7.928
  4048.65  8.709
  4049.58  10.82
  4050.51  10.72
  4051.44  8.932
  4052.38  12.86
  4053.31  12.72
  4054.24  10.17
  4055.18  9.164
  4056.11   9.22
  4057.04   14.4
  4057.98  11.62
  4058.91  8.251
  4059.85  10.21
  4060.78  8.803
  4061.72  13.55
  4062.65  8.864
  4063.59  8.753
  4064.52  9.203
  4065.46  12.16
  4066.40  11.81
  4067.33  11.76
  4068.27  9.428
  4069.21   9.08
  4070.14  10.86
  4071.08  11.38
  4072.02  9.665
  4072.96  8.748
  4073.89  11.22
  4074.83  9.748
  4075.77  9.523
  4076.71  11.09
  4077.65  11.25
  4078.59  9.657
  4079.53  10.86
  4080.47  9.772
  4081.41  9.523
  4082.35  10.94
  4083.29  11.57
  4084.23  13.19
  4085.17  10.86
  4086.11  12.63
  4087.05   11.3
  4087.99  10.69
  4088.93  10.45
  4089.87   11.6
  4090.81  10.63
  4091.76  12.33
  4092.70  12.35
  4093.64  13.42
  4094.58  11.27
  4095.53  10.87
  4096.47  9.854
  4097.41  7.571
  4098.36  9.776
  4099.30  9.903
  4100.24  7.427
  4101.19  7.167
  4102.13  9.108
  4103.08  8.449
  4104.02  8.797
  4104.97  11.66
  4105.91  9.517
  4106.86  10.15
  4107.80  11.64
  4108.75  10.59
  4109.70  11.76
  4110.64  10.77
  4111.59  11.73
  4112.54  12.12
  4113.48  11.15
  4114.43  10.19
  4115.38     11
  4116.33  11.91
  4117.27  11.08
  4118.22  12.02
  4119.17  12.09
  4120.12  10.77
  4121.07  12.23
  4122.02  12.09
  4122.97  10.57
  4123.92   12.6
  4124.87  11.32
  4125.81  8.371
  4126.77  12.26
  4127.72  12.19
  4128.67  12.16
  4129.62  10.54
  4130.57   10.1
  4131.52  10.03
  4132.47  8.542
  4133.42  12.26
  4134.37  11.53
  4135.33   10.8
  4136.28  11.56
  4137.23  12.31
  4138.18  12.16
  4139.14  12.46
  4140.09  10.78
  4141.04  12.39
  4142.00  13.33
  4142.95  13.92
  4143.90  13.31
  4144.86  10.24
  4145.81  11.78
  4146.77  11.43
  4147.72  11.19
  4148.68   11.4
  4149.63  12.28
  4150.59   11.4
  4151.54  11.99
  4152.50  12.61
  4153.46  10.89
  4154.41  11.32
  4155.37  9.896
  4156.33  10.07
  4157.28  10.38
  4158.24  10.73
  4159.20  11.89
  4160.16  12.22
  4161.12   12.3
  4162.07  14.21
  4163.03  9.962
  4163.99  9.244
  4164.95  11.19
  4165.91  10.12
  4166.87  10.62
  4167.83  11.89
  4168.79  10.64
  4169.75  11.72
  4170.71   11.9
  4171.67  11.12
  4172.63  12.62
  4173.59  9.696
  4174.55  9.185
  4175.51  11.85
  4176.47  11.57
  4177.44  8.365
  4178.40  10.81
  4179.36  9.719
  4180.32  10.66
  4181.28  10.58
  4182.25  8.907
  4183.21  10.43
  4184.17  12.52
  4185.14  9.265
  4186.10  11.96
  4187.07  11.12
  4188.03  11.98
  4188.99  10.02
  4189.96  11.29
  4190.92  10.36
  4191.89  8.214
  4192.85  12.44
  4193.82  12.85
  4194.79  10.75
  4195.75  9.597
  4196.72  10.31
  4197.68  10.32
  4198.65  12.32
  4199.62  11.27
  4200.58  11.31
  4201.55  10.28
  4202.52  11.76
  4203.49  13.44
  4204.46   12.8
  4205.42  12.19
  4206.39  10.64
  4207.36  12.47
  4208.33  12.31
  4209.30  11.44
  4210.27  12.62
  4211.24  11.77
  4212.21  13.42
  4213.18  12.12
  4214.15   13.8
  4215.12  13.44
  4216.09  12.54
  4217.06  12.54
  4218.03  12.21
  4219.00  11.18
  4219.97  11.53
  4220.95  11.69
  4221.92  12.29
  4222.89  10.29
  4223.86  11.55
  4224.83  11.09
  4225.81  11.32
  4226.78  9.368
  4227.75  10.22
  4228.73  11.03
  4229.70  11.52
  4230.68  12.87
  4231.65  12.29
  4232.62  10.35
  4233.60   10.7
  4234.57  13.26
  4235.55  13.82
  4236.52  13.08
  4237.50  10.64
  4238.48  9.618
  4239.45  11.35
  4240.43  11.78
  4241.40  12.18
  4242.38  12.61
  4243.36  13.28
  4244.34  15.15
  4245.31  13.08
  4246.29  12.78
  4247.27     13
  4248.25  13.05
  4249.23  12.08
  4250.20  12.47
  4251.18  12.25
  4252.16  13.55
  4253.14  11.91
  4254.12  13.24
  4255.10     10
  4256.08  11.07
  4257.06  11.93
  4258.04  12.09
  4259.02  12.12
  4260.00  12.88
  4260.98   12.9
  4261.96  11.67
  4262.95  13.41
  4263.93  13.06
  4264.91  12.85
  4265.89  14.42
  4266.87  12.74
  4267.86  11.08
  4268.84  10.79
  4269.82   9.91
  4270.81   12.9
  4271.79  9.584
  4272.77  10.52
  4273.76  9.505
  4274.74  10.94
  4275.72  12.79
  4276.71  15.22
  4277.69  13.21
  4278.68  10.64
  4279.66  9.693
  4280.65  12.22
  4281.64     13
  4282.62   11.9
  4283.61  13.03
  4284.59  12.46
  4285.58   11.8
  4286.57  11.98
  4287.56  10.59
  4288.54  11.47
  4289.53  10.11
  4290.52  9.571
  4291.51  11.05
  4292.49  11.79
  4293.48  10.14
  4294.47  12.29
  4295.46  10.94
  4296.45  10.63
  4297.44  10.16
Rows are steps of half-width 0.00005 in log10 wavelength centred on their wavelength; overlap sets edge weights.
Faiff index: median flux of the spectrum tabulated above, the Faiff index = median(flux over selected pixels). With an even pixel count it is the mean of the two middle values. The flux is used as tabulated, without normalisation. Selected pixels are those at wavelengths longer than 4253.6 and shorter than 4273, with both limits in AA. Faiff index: 12.1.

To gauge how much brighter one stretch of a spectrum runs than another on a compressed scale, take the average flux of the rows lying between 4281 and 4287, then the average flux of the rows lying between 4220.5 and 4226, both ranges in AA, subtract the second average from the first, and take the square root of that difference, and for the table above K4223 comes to 1.0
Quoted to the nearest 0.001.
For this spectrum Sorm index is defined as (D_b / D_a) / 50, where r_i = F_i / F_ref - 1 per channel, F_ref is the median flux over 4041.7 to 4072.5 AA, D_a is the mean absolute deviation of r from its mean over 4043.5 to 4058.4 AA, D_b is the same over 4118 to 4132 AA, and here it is 0.010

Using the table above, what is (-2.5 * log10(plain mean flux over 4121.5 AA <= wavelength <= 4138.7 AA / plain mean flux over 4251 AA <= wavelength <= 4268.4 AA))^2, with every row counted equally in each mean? 0.012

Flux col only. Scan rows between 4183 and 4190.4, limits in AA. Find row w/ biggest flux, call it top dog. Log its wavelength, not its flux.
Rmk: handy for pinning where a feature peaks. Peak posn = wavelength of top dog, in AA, 4184.17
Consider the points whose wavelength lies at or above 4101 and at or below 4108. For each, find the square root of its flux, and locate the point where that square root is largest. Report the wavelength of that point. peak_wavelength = 4104.97 AA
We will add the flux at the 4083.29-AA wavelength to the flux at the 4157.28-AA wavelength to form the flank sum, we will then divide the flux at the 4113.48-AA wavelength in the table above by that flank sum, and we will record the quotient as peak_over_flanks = 0.51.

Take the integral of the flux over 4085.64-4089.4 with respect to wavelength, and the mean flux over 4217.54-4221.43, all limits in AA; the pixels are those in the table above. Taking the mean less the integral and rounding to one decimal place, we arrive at -30.8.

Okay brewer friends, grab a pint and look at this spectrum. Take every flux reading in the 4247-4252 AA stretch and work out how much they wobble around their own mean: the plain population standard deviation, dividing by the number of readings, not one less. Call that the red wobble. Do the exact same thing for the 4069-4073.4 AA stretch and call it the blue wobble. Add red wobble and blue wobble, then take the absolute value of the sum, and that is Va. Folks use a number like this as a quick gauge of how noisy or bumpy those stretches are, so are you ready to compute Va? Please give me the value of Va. 1.4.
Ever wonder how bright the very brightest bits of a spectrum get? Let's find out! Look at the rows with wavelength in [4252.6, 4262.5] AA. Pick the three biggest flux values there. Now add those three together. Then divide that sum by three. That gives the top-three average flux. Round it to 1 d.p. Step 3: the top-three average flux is 13.0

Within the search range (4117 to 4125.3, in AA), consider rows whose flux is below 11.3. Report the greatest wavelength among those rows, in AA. 4122.97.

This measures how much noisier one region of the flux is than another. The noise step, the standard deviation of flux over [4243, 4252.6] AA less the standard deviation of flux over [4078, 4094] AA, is -0.3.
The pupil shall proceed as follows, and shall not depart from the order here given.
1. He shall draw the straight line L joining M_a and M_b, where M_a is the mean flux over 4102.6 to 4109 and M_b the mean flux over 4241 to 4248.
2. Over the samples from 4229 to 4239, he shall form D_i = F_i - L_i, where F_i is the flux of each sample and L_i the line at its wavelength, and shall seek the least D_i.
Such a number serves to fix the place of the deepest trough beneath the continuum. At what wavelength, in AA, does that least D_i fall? 4238.48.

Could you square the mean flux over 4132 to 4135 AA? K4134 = 116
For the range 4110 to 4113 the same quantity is 133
